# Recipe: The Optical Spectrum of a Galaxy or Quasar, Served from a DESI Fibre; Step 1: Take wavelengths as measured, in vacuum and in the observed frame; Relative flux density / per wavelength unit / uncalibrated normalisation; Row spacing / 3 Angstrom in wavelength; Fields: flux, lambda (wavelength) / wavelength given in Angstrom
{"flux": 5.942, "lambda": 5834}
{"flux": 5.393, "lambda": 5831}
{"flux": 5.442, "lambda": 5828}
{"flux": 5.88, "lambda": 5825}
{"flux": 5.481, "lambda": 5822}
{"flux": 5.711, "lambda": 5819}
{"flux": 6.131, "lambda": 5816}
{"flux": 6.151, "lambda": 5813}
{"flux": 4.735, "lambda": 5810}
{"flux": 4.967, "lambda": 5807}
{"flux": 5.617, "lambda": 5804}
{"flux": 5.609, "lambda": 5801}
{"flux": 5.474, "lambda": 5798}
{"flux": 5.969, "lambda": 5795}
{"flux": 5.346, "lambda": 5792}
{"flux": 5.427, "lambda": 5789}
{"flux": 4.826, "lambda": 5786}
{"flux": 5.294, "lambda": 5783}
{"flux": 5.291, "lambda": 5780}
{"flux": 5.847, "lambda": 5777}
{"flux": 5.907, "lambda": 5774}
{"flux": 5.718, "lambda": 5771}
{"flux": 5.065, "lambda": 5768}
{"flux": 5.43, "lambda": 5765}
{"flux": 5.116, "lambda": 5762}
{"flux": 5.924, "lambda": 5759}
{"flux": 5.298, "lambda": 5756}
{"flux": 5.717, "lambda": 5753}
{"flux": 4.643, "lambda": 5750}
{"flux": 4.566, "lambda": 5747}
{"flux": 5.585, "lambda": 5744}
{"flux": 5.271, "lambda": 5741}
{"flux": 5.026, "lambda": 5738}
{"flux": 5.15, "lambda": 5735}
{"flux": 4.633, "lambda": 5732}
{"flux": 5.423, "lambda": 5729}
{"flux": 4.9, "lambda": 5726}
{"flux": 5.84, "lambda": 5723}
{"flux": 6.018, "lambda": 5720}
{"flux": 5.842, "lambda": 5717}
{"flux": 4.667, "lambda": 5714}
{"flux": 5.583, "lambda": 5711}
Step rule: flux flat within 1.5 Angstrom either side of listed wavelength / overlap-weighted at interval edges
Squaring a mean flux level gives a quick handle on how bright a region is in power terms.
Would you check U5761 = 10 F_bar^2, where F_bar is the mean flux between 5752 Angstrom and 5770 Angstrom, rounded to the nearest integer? 294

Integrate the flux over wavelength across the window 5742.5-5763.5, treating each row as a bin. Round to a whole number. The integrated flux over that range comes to 111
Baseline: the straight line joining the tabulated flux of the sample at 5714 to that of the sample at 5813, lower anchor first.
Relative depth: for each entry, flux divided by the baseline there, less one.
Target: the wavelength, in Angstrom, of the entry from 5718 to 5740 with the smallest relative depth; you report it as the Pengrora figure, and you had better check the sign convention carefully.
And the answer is 5732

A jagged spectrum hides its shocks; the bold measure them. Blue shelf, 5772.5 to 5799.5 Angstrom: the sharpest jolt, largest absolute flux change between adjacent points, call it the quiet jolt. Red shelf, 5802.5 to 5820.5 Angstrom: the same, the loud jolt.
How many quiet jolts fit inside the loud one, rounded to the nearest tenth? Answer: 2.3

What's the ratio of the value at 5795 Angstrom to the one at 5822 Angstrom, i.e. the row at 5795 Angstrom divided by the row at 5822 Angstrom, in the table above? 1.09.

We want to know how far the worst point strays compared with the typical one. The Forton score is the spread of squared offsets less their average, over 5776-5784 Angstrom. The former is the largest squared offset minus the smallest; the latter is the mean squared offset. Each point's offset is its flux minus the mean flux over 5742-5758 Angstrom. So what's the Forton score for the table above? 0.28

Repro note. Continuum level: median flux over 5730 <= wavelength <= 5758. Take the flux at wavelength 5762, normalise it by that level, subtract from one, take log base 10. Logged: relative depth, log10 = -2.18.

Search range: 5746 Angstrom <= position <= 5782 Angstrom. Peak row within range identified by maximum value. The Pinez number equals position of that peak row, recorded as 5759 Angstrom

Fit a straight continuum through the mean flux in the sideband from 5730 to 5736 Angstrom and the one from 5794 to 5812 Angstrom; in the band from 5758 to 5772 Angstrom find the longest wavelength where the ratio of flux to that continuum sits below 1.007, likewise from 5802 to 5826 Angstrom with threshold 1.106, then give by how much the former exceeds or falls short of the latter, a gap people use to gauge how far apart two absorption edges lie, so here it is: -57 Angstrom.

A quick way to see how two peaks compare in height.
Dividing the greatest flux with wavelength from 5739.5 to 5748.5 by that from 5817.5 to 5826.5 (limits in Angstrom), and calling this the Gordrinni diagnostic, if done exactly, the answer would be 0.95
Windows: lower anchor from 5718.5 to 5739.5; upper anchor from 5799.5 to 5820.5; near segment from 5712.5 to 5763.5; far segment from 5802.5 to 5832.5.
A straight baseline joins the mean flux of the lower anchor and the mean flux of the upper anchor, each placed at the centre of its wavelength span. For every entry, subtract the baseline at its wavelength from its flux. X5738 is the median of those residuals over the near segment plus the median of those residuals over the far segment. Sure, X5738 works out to -0.10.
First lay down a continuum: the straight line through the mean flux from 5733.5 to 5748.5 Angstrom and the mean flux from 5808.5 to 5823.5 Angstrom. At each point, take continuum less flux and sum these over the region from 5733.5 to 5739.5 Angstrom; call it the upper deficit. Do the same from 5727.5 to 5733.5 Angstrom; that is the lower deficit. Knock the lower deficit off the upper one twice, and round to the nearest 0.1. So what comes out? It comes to -0.1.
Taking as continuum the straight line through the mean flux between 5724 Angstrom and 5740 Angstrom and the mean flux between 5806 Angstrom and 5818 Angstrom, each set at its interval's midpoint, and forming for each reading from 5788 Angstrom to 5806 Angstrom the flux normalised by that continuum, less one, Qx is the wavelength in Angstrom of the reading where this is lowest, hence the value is 5792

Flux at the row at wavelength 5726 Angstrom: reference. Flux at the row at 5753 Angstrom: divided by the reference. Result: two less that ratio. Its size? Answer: 0.83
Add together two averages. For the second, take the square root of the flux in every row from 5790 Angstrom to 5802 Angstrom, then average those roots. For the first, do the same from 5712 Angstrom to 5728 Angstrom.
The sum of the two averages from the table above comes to 4.70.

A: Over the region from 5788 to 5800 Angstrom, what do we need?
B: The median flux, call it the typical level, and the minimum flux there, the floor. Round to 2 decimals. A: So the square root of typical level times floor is 5.40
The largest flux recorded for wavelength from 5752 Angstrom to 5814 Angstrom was 6.151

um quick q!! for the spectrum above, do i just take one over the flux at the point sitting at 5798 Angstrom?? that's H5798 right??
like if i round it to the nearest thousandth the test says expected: 0.183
